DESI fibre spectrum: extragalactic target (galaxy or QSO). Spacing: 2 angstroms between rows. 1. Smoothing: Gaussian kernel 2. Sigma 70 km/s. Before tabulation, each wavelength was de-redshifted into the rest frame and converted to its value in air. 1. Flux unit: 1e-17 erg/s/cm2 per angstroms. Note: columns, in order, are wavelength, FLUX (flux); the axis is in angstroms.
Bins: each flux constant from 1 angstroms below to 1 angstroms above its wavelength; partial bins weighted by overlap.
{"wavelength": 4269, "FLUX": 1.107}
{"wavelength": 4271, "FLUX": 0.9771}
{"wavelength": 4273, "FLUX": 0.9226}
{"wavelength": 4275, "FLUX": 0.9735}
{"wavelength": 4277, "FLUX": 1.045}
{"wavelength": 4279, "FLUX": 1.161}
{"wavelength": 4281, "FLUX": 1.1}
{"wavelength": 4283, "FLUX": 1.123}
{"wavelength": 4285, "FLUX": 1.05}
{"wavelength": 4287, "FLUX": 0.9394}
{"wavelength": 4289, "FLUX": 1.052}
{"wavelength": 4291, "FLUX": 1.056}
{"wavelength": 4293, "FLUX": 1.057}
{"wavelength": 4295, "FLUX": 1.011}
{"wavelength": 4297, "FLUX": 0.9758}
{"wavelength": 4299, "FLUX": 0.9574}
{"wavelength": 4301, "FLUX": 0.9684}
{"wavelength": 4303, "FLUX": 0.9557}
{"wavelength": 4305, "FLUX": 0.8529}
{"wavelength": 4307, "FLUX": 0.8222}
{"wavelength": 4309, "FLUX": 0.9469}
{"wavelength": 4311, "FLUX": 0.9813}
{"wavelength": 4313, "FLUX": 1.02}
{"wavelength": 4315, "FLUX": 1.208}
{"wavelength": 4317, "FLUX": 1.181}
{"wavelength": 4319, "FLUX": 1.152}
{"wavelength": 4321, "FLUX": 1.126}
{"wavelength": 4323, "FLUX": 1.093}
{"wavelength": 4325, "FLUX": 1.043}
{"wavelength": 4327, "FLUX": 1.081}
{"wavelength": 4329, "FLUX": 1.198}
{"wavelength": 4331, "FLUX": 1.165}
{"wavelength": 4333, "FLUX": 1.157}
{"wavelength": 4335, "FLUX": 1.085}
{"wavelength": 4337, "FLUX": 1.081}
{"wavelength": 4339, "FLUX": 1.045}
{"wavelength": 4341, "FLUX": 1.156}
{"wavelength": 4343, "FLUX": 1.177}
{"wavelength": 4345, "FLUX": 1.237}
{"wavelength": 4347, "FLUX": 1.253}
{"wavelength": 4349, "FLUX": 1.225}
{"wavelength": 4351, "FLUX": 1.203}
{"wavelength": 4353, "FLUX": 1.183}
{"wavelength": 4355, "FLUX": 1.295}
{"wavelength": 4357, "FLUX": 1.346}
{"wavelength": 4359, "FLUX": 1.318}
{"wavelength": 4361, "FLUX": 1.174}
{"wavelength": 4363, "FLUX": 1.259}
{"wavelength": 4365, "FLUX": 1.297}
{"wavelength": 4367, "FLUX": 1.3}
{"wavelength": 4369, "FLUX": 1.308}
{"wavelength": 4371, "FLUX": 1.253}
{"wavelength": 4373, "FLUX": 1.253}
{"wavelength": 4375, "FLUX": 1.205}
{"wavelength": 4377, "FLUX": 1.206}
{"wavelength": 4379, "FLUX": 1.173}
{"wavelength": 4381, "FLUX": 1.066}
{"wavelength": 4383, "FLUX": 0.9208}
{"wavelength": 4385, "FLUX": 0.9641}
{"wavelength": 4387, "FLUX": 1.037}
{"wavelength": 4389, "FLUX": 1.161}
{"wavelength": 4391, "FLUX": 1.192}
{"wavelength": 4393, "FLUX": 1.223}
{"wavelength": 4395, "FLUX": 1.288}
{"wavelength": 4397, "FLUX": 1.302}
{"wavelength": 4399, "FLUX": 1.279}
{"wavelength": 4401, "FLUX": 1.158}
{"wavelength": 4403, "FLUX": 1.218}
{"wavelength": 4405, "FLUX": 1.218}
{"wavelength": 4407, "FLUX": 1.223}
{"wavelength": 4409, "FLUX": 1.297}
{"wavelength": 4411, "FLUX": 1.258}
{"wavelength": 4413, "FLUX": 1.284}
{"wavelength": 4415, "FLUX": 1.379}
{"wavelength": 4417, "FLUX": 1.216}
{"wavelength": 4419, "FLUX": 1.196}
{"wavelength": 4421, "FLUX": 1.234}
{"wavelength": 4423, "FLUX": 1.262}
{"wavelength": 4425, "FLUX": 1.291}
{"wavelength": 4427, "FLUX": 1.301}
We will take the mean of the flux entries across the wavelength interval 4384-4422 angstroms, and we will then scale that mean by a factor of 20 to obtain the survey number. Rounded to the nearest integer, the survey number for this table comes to 24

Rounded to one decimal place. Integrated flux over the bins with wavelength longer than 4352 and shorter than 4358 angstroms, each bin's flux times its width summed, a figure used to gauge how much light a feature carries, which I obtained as 7.6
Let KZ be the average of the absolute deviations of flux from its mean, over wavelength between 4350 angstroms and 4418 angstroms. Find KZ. 0.071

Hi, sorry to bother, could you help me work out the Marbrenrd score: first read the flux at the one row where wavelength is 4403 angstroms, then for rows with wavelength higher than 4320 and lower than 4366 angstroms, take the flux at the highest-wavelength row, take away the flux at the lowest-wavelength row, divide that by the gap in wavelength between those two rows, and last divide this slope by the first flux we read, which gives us 0.0032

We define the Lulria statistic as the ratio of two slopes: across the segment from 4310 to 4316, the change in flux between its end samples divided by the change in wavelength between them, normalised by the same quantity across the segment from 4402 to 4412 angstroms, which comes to 11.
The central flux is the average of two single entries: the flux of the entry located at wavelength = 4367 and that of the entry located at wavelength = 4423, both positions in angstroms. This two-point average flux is 1.28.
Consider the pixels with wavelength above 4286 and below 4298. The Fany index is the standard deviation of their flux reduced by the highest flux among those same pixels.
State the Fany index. -1.01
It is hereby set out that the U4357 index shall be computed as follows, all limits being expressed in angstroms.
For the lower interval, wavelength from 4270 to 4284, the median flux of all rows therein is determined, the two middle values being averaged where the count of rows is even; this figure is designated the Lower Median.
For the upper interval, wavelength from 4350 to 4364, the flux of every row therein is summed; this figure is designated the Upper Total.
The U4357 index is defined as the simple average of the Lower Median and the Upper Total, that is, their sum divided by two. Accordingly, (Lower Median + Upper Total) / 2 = 4.91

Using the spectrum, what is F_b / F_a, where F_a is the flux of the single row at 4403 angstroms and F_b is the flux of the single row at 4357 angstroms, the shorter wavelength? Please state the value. 1.11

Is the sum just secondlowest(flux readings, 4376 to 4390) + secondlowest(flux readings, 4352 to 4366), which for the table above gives 2.15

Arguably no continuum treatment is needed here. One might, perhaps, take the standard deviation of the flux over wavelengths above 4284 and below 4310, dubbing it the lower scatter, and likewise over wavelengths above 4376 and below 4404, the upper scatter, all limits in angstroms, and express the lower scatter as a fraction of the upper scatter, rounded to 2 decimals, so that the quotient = 0.63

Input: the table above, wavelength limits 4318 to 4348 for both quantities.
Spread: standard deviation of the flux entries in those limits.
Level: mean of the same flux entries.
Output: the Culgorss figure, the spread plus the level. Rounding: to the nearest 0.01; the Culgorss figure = 1.20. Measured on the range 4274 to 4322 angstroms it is 1.13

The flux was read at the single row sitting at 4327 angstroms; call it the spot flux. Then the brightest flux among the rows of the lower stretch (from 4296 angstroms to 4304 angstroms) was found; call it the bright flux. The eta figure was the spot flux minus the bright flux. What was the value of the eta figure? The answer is 0.11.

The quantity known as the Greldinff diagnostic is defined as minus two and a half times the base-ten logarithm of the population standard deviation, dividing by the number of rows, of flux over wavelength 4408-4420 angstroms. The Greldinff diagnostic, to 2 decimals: 3.06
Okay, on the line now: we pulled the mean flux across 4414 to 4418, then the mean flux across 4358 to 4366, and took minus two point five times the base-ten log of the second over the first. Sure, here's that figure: 0.03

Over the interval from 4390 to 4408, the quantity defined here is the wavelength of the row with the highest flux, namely 4397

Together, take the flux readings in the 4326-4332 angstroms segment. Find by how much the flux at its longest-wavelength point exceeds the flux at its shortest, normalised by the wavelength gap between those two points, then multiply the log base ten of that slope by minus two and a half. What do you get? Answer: 4.2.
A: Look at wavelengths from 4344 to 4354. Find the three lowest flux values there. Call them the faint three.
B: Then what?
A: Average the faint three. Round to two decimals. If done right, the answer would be 1.20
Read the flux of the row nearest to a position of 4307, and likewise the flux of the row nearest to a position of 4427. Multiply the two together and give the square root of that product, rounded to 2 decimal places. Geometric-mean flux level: 1.03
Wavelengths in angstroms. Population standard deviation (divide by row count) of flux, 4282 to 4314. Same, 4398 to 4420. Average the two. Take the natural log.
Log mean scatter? -2.72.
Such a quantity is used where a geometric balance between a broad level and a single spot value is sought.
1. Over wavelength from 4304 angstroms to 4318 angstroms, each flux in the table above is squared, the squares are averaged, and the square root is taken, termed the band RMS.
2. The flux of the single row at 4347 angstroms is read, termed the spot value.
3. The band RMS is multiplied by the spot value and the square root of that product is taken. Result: 1.13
